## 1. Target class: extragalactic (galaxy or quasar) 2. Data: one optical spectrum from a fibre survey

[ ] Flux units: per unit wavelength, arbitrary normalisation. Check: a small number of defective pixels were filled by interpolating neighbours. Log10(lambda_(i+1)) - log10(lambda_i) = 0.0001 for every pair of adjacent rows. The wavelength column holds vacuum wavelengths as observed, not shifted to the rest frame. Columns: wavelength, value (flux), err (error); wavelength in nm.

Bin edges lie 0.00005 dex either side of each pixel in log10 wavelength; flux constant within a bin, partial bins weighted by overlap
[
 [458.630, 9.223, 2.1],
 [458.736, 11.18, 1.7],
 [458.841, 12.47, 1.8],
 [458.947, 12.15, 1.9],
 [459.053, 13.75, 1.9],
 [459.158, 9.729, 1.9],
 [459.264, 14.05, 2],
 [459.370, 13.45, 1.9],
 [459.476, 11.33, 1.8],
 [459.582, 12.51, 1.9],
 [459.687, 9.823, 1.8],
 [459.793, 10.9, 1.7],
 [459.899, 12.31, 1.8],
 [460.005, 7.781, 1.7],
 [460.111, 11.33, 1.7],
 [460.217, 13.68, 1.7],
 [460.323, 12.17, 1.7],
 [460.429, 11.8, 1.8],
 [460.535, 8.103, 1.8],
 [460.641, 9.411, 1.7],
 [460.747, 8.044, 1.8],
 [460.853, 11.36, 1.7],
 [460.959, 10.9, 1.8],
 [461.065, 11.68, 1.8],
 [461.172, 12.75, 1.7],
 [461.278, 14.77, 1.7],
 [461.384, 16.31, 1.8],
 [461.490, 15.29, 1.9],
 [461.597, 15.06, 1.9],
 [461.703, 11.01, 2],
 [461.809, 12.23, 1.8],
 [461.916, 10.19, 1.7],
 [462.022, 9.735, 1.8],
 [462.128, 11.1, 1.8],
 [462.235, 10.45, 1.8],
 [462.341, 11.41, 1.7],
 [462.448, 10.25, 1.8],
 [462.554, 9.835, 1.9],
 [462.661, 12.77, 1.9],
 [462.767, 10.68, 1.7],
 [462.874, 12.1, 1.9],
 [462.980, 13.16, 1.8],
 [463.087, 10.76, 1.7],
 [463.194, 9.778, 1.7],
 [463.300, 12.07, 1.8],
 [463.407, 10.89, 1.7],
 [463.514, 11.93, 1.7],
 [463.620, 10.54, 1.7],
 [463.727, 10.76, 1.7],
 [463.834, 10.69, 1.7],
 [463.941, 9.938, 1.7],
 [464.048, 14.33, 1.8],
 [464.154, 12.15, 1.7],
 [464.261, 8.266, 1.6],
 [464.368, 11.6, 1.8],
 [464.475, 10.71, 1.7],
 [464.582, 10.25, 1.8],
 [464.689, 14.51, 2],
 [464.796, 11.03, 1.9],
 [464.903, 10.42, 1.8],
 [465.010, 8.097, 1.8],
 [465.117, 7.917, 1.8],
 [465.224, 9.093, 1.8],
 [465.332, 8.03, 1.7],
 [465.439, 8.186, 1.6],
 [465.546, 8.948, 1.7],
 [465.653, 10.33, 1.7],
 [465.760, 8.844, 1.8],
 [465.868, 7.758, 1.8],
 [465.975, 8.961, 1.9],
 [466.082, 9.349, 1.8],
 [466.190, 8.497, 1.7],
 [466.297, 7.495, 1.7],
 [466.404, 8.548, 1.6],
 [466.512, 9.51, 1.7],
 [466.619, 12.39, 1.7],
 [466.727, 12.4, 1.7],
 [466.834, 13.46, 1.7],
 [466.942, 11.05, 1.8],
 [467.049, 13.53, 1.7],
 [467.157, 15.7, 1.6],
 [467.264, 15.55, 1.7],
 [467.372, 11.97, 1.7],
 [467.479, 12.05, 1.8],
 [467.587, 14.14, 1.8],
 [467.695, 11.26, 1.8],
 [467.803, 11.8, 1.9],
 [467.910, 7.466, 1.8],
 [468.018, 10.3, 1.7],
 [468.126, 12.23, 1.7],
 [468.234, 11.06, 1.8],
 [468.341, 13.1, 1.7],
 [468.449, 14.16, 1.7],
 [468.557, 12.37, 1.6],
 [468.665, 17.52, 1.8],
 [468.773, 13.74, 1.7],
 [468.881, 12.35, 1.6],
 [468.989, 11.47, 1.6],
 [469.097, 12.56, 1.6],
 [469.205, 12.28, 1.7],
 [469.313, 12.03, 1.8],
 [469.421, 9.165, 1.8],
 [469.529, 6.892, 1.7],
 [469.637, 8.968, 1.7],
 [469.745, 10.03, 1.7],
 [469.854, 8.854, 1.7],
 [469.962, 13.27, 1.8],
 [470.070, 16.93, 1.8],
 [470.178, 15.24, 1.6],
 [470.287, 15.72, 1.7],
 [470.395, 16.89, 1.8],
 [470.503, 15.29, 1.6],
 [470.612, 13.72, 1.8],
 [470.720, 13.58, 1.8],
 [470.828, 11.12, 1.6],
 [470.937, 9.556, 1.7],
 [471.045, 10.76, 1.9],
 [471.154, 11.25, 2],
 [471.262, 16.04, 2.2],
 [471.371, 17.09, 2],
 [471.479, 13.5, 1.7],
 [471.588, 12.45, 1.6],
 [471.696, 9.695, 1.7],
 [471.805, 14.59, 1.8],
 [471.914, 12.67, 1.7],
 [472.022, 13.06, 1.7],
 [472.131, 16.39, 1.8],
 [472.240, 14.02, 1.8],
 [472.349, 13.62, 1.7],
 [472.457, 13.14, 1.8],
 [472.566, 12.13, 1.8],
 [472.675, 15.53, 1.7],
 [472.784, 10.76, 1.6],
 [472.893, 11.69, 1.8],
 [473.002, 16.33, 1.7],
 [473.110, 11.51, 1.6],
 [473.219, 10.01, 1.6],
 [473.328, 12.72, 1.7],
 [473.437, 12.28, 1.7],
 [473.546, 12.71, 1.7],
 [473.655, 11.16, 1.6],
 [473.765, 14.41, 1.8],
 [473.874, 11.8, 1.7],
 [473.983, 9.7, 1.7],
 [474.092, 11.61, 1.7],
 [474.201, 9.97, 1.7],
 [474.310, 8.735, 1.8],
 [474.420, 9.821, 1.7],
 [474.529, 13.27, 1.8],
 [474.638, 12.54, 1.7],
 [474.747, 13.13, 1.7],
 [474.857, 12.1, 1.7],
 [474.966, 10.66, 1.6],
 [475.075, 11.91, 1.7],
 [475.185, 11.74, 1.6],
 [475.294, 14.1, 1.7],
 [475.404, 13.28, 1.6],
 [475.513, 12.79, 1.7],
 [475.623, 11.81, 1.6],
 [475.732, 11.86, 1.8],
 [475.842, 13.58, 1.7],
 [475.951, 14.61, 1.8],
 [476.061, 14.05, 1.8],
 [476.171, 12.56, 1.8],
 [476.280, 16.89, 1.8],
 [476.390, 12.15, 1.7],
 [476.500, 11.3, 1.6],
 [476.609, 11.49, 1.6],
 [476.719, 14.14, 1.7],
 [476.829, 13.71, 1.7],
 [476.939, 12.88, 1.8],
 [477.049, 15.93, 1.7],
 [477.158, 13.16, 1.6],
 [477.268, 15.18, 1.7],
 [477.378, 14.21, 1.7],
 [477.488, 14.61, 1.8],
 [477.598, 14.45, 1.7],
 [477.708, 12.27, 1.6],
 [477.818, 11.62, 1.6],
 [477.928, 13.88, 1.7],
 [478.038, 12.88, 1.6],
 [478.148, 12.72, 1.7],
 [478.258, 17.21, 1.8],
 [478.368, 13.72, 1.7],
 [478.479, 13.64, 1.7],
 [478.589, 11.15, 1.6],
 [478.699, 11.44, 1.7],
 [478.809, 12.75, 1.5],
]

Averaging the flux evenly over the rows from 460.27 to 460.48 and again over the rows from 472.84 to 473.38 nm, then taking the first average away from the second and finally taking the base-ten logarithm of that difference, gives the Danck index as -0.3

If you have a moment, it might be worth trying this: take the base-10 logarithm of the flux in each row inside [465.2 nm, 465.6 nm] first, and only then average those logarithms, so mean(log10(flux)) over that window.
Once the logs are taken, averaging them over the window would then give 0.93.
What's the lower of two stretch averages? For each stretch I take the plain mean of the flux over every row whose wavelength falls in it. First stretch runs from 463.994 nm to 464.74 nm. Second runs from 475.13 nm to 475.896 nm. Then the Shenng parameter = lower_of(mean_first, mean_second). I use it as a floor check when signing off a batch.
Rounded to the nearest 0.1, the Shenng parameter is 11.7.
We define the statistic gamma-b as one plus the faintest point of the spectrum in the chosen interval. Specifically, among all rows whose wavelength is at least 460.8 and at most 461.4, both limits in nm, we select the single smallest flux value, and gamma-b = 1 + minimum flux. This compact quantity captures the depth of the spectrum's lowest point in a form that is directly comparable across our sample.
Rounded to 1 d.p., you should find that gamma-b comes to 11.9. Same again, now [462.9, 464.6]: 9.3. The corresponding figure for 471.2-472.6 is 10.7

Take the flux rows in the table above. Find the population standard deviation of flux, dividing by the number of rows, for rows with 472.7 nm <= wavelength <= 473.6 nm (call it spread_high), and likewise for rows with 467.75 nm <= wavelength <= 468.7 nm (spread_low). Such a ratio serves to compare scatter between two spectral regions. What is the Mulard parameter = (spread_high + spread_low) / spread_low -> 1.7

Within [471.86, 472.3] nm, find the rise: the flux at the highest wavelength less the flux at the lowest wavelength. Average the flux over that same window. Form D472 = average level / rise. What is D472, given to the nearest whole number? 10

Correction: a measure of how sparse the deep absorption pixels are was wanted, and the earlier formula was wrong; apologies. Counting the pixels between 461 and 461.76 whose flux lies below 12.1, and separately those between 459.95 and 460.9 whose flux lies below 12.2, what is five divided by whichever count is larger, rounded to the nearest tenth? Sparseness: 0.6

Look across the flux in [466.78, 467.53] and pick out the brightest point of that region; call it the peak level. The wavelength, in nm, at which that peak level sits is 467.157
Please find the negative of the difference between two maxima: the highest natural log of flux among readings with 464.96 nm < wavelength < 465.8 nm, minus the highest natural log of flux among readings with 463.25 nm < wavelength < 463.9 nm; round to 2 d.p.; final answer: 0.16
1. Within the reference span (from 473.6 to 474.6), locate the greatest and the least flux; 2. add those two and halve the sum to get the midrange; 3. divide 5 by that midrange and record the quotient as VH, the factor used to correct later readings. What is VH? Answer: 0.43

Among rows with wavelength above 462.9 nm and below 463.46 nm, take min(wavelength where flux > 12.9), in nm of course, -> 462.980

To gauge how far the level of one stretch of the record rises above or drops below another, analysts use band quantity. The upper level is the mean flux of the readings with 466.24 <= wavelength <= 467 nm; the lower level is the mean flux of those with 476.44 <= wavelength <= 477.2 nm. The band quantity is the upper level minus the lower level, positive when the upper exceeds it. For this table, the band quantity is -2.5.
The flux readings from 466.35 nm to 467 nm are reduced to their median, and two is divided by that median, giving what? 0.171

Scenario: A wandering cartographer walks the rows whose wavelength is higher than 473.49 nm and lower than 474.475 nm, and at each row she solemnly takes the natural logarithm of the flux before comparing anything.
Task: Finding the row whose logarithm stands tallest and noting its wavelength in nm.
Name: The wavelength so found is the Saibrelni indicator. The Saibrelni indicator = 473.765 nm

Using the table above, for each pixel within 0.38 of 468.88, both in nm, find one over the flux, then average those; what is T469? 0.077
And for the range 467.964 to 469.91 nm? 0.090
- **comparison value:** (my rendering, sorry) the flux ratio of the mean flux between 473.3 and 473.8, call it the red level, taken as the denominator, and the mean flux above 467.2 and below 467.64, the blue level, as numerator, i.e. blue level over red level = 1.1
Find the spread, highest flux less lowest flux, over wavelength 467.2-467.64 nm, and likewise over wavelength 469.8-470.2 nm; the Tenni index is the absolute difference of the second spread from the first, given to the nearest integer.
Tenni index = 4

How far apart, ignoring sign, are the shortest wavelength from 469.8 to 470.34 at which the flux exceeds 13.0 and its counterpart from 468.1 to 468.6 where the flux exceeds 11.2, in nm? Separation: 1.84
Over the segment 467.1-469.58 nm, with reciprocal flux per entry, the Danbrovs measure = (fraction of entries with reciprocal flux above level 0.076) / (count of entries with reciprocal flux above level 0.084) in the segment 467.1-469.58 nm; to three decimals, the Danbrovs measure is 0.092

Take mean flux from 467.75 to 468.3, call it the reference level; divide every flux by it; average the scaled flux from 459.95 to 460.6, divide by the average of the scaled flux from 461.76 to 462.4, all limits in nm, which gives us 1.00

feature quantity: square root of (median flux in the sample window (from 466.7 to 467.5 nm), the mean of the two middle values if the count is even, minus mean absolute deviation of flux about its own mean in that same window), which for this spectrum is 3.4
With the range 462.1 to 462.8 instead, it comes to 3.2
